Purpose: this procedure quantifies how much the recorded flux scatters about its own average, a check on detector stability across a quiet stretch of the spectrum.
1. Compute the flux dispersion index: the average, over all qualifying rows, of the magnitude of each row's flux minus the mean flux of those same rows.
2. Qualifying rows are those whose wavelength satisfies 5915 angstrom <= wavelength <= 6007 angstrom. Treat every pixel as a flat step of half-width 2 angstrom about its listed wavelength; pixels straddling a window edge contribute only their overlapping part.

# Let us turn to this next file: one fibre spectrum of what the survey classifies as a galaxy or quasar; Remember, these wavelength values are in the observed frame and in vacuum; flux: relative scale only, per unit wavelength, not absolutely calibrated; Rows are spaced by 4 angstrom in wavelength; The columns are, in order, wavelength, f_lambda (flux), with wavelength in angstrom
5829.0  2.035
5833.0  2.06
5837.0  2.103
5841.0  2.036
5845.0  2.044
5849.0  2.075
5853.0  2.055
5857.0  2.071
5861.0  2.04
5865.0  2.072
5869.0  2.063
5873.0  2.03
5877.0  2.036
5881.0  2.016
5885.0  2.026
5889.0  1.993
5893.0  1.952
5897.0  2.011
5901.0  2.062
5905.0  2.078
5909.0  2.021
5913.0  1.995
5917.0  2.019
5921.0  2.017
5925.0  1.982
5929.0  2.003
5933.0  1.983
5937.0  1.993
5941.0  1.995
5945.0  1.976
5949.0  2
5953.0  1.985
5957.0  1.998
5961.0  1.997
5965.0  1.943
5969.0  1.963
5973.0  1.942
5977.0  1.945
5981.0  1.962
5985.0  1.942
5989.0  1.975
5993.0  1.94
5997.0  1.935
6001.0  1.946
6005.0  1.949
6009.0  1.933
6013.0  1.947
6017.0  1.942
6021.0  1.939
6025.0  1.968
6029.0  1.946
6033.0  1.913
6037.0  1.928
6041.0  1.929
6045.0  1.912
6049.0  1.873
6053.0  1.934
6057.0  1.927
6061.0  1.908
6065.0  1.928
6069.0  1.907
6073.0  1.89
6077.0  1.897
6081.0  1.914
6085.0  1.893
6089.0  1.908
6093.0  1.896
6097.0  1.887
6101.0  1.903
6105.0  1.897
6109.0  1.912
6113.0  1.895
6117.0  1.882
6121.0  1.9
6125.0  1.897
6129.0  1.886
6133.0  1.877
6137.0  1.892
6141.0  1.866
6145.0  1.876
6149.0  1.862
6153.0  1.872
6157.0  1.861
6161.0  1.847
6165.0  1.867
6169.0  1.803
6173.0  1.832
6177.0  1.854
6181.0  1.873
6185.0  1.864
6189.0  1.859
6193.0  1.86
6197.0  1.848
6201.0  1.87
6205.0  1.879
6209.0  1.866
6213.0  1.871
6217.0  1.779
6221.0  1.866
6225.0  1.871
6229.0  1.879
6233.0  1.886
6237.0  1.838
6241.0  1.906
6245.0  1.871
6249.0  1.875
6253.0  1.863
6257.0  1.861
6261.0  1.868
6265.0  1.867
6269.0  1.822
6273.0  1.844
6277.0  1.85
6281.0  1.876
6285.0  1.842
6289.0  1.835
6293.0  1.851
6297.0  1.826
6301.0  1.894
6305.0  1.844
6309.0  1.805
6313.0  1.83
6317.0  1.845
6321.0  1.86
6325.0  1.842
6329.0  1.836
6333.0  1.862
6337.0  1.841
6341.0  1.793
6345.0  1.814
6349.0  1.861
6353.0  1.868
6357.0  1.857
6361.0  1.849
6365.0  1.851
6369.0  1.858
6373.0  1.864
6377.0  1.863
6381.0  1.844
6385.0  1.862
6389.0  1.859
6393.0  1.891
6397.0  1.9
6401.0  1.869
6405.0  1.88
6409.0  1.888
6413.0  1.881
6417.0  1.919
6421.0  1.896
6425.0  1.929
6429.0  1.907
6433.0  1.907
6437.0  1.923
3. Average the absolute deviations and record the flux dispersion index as 0.023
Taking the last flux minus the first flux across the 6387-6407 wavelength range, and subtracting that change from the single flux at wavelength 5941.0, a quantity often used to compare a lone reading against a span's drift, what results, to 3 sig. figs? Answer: 1.97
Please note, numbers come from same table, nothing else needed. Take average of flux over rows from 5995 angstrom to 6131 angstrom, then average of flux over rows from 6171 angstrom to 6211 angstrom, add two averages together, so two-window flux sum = 3.78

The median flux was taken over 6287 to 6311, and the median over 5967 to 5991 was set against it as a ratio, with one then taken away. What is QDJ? 0.062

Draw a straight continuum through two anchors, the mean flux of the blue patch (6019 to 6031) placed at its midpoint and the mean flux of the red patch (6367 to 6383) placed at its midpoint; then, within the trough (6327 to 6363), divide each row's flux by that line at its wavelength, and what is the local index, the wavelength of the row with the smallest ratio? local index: 6341.0 angstrom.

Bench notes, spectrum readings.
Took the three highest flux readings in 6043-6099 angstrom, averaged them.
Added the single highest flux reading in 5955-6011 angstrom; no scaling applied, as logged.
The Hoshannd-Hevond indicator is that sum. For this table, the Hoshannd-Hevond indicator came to 3.93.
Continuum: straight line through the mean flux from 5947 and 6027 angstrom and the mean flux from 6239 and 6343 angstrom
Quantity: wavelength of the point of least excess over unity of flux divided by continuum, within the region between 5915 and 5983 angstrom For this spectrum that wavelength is 5965.0 angstrom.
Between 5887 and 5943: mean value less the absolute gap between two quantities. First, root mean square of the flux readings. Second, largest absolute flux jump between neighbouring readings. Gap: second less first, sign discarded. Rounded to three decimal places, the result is 0.059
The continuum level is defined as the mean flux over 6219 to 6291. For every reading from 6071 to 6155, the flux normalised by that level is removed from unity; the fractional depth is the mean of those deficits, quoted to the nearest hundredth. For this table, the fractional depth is -0.02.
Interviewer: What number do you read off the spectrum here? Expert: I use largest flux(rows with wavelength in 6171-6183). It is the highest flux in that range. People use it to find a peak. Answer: 1.873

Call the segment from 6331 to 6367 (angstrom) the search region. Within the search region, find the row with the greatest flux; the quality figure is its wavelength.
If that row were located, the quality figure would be 6353.0 angstrom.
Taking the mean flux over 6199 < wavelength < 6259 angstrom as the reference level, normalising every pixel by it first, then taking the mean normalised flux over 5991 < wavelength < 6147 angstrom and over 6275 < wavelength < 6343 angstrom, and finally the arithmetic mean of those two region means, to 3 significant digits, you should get 1.01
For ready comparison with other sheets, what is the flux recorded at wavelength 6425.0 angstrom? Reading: 1.929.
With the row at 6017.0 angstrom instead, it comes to 1.942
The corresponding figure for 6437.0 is 1.923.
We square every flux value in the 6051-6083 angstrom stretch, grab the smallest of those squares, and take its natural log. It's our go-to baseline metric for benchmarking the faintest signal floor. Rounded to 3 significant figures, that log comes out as 1.27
